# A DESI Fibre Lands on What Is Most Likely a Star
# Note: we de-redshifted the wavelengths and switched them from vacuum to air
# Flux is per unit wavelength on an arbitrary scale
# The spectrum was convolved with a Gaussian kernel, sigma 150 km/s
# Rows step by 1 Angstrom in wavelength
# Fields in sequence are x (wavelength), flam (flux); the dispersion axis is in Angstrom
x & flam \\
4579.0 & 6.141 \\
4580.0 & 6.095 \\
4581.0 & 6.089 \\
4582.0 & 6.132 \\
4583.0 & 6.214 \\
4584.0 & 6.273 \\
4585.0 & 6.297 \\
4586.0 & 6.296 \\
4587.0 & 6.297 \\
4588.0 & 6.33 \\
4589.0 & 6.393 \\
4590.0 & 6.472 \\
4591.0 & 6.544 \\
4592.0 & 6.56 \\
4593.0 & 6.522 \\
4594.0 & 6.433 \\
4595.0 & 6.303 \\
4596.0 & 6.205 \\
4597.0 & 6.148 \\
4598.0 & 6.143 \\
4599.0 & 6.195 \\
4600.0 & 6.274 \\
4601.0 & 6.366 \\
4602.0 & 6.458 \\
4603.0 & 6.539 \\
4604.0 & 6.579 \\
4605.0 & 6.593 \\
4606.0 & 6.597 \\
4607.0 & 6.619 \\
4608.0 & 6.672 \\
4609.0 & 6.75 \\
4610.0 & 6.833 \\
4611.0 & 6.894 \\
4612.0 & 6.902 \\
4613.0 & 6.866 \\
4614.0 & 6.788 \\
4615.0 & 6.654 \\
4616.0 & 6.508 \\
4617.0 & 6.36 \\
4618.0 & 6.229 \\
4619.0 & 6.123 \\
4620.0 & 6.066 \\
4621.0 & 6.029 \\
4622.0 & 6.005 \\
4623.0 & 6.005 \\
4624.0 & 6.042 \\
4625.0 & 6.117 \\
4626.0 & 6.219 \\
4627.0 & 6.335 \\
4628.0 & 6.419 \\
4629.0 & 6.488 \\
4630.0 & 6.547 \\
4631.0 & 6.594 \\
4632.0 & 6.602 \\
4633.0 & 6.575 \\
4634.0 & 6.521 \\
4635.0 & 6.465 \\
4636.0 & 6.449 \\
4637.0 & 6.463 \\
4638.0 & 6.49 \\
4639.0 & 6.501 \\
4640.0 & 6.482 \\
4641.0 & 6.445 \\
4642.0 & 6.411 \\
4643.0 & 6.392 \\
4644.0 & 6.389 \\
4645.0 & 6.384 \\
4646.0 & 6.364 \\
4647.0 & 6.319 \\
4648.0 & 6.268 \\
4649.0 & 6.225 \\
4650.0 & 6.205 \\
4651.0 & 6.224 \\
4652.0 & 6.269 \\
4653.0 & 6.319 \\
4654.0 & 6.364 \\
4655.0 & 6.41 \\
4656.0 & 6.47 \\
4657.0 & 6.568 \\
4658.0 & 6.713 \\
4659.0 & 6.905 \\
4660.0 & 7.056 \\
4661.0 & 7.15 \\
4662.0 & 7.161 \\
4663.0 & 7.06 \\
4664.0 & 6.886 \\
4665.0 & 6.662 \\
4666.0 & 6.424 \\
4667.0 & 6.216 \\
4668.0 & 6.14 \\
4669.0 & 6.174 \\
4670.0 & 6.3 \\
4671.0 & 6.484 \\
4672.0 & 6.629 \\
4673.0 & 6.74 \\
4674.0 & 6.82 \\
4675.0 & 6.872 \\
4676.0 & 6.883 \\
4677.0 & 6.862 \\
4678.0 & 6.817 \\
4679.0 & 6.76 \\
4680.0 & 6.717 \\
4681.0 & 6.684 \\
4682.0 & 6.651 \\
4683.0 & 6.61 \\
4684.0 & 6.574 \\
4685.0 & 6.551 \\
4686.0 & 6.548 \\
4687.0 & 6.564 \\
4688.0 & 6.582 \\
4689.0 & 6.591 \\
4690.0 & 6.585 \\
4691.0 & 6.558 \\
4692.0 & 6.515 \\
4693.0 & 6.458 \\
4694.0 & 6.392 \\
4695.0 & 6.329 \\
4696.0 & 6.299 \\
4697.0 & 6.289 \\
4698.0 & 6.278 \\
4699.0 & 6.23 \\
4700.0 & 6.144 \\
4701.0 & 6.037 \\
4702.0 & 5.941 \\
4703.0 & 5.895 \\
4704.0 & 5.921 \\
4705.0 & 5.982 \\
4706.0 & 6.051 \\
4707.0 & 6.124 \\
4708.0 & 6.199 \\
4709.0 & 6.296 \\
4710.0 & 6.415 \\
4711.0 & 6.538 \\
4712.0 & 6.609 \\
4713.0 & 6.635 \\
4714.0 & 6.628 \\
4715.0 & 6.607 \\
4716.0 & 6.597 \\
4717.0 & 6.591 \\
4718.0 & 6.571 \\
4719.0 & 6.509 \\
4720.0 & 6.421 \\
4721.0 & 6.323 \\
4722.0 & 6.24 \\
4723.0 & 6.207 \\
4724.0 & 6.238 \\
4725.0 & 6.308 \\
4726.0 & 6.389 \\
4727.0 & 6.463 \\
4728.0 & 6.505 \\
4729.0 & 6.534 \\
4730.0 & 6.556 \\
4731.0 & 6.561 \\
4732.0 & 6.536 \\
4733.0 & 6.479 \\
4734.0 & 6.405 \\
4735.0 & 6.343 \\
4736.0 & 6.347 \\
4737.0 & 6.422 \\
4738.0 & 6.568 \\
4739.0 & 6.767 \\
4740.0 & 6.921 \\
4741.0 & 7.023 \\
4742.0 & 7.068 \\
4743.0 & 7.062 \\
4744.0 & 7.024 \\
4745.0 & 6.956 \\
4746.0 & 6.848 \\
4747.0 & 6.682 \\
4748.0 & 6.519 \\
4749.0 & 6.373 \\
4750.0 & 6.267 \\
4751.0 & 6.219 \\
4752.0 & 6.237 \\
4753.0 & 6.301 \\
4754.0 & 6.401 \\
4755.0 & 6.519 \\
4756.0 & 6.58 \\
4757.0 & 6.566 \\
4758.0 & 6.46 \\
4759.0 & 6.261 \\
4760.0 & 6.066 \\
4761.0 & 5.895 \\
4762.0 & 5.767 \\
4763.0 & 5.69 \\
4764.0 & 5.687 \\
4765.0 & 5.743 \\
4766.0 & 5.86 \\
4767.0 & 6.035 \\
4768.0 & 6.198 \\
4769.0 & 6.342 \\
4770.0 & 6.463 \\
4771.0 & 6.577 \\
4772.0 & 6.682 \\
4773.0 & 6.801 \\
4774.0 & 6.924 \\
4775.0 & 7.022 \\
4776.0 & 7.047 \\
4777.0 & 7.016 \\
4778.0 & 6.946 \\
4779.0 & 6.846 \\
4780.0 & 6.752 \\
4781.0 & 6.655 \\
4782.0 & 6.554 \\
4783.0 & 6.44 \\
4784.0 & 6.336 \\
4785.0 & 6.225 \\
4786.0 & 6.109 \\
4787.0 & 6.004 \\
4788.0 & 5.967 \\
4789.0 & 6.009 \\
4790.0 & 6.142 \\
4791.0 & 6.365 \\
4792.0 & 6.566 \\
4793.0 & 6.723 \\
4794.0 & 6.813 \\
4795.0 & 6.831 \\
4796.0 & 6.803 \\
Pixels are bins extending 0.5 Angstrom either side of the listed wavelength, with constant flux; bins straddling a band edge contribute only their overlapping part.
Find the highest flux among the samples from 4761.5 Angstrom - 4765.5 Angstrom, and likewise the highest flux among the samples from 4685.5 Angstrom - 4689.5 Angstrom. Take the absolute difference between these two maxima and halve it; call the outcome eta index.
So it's 0.41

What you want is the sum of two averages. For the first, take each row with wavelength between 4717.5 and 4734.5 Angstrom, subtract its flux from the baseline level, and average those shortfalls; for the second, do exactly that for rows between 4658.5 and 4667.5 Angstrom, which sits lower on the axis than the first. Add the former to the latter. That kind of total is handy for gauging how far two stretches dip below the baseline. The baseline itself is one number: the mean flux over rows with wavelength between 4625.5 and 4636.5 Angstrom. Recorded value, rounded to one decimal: -0.3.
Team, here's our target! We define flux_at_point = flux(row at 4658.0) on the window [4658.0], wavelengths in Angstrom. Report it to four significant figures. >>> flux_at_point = 6.713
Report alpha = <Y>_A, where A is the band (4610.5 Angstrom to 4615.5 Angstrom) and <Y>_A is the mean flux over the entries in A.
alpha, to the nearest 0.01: 6.82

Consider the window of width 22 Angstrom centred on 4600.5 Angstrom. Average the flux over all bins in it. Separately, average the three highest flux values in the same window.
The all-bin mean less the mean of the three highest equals -0.3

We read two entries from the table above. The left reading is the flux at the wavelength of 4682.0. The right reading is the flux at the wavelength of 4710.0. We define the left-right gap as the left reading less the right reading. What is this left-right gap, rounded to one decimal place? 0.2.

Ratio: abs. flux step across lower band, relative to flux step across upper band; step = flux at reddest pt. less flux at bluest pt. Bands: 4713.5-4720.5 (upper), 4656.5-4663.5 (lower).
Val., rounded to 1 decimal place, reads -2.4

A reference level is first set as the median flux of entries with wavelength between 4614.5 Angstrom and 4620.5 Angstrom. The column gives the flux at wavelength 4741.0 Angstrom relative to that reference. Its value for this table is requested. 0.7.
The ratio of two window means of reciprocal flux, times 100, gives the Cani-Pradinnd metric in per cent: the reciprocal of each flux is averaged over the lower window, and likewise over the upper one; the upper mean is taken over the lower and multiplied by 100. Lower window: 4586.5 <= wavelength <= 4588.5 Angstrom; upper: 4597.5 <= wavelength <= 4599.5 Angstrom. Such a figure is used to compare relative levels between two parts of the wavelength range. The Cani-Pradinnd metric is 102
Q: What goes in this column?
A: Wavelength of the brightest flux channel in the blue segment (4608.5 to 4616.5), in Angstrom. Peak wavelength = 4612.0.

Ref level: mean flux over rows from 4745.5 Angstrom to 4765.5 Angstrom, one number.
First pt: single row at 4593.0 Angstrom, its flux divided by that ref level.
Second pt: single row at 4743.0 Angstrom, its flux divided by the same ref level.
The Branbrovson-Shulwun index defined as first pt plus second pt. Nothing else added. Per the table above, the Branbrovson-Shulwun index 2.17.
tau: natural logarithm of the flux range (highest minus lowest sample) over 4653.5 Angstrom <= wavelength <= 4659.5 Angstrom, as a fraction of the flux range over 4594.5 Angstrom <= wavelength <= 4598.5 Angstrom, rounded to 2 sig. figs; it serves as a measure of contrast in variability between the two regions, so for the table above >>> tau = 1.2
